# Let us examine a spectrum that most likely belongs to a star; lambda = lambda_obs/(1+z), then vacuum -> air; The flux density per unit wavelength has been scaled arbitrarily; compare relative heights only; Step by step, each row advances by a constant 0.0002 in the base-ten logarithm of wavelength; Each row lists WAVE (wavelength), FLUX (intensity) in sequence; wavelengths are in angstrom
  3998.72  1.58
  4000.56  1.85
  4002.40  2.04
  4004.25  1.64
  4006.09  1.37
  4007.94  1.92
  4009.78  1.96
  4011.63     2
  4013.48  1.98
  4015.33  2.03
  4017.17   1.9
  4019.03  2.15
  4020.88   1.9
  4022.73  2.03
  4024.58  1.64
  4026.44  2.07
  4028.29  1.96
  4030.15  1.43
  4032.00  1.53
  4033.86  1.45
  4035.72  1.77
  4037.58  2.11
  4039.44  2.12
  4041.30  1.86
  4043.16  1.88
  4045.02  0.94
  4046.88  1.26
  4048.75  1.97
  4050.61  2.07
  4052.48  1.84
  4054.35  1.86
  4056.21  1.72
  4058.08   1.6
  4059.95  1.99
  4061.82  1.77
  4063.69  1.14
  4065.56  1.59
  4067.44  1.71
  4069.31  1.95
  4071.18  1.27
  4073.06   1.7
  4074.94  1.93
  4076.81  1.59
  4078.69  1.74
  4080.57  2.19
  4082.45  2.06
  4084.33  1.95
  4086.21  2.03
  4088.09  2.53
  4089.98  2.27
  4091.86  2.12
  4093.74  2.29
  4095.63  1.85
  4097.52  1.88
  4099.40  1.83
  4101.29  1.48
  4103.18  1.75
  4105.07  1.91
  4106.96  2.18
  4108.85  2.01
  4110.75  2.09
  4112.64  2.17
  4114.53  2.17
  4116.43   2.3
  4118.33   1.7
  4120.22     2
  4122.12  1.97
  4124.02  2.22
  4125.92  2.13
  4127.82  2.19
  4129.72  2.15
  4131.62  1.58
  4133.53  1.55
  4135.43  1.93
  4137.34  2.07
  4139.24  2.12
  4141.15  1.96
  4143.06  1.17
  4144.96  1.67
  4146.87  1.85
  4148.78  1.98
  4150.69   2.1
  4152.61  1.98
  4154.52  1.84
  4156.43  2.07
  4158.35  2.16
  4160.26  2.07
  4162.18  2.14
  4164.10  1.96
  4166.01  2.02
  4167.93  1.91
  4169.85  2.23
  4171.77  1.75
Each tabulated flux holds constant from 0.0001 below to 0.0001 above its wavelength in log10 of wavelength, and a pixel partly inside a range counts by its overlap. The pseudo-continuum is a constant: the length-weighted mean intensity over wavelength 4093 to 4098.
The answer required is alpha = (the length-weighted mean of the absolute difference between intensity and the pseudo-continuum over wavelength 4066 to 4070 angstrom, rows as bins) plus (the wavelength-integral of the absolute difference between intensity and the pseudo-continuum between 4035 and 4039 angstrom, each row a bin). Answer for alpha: 0.9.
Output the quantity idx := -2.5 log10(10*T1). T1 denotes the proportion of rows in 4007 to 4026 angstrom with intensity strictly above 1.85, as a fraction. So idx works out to -2.39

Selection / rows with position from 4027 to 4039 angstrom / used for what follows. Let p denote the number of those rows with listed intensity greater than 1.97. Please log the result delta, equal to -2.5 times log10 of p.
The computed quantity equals 0.0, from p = 1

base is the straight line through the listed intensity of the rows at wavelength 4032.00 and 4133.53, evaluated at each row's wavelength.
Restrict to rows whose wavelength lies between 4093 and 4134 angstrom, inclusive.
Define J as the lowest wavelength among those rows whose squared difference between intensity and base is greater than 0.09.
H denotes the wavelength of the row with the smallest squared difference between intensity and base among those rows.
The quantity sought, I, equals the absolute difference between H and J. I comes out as 39.8 angstrom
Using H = 4133.53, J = 4093.74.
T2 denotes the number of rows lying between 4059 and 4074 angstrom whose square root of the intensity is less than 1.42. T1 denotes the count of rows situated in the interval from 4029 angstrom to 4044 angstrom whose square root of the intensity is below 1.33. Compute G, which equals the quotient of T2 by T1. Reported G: 2.7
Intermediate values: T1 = 3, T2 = 8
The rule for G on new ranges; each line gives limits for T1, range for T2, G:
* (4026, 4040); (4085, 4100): 1.0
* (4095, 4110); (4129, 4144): 2.5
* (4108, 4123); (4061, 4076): 8.0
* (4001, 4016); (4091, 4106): 3.0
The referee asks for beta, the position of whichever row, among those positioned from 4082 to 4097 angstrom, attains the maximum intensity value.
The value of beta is 4088.09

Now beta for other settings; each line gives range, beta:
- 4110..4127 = 4116.43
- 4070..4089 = 4088.09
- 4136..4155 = 4139.24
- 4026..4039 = 4037.58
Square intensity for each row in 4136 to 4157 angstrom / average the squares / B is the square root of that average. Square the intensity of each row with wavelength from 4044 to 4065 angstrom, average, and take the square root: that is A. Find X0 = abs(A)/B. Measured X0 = 0.88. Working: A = 1.69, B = 1.9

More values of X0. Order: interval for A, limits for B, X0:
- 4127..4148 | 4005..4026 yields 0.98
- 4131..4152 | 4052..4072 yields 1.08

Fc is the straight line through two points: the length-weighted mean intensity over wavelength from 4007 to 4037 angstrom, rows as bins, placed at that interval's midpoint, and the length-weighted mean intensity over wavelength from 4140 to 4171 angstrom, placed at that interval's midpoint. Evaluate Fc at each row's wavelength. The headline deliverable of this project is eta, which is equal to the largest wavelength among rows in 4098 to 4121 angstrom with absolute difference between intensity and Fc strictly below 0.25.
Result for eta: 4120.22 angstrom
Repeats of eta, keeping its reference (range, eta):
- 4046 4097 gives 4095.63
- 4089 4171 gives 4167.93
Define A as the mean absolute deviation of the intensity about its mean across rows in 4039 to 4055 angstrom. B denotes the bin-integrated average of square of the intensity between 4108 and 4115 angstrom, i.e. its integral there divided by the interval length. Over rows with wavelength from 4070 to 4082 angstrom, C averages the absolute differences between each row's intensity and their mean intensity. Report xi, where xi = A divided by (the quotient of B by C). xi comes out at 0.0142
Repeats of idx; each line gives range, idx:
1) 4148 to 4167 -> -2.39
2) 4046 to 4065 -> -1.51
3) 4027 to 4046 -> -1.75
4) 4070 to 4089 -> -1.95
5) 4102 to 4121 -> -2.26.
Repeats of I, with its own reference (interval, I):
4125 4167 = 7.6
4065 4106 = 7.5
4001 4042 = 29.6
